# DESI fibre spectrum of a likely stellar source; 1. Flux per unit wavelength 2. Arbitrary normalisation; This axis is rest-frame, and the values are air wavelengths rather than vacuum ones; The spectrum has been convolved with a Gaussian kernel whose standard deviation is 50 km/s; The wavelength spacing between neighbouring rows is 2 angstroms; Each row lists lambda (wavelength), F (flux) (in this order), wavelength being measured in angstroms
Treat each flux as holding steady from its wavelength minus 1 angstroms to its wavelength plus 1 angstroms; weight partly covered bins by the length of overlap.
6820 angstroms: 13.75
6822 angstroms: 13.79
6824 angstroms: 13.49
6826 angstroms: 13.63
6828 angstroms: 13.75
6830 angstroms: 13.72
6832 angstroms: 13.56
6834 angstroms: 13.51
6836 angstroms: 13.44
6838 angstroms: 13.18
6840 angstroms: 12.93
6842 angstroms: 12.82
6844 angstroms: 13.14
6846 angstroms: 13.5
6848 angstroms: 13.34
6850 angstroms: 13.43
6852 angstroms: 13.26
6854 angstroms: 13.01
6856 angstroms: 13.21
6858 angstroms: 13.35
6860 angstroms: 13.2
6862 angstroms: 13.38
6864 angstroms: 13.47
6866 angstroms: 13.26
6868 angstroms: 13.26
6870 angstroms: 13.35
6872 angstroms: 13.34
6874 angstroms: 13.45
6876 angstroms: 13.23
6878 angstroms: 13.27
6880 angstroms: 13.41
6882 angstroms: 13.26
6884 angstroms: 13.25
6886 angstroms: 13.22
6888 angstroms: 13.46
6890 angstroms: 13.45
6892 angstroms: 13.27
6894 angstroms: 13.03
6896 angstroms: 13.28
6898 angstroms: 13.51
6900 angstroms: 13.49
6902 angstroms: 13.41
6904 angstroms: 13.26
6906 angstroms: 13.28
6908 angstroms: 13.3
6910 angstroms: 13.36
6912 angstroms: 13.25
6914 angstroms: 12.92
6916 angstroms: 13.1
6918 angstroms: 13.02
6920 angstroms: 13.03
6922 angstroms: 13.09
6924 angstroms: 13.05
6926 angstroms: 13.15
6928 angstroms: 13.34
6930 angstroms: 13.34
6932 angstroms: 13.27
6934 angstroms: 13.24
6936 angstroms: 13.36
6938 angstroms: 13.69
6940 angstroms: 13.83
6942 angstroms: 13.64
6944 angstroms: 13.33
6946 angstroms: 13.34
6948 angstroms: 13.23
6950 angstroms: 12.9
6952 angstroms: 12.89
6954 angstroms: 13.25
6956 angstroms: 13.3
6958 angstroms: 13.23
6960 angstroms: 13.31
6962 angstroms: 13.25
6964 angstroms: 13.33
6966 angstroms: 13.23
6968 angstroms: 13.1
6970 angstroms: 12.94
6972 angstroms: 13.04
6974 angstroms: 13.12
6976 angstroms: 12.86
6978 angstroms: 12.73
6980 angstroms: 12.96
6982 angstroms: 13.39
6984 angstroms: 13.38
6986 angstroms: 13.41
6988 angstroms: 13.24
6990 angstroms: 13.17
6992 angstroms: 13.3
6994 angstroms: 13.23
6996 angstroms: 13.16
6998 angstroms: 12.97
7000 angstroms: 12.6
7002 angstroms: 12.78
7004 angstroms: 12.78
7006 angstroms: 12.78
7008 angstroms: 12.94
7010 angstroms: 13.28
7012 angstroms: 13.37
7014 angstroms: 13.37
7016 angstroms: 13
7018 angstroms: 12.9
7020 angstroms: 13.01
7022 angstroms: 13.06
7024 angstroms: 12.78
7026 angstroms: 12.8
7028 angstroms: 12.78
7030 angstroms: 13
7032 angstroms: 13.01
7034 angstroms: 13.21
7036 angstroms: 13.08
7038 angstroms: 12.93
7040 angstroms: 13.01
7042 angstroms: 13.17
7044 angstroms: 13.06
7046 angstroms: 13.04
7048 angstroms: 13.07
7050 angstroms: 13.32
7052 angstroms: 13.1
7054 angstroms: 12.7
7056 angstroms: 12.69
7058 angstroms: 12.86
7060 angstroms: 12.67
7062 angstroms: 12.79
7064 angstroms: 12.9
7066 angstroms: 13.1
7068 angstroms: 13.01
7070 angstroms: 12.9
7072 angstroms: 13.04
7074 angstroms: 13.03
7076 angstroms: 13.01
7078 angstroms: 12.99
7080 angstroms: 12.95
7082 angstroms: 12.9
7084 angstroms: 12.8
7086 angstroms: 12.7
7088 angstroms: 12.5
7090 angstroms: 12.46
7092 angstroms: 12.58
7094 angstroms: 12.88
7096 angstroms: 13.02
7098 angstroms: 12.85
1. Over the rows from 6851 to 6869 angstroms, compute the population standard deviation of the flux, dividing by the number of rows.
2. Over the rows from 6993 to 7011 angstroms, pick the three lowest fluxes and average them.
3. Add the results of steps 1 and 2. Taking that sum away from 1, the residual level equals -11.8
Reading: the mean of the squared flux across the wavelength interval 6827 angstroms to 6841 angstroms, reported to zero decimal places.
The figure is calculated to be 181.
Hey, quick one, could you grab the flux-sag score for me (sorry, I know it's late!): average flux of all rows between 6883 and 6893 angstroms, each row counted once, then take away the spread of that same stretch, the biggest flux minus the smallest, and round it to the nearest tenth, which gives 13.1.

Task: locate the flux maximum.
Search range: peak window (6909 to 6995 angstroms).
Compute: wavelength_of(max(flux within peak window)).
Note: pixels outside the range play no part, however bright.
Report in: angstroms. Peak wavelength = 6940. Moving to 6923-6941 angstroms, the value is 6940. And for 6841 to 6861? 6846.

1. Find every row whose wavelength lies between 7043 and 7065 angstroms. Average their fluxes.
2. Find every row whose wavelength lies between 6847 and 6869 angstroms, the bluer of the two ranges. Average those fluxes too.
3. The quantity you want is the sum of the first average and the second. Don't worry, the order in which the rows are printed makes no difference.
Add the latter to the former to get 26.2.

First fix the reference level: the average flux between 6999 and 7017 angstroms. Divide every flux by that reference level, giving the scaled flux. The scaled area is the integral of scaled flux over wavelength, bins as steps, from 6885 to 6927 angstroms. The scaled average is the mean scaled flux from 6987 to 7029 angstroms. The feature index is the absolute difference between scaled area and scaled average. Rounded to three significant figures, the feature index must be 41.8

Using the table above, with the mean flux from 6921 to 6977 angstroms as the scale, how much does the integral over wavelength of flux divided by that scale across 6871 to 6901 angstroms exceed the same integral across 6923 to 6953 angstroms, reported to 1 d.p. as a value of 0.0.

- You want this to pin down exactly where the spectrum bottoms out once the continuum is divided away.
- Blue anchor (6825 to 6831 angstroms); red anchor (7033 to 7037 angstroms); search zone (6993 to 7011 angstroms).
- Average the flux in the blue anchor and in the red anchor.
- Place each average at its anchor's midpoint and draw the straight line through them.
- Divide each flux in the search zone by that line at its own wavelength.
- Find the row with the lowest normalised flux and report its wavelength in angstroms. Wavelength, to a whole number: 7000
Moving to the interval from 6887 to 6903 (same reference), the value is 6894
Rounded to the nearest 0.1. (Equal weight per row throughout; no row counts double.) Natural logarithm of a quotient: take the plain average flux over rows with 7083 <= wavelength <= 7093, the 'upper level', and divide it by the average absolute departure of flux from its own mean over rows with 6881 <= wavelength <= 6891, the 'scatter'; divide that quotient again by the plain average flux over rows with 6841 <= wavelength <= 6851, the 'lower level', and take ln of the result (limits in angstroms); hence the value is 2.2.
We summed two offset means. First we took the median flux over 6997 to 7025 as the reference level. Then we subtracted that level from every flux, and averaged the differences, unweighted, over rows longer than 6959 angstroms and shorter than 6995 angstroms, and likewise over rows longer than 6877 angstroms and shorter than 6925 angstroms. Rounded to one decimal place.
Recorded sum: 0.5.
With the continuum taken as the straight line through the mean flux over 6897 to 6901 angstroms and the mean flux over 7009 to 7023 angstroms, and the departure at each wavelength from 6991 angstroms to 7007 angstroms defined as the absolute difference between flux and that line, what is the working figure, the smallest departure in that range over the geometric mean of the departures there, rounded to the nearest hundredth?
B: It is 0.13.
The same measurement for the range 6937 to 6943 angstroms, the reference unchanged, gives 0.81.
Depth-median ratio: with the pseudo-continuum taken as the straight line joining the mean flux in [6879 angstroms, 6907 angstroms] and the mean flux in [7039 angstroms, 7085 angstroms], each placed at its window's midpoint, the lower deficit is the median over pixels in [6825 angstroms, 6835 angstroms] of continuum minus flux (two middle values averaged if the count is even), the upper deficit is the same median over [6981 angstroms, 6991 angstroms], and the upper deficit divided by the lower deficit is 1.6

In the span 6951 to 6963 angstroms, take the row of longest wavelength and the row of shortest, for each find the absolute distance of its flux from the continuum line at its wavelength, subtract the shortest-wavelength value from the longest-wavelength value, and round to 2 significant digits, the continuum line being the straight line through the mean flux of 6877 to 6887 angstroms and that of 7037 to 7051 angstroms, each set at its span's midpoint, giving -0.24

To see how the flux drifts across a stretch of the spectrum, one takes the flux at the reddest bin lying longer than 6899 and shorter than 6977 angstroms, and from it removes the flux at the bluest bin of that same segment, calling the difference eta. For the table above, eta -0.63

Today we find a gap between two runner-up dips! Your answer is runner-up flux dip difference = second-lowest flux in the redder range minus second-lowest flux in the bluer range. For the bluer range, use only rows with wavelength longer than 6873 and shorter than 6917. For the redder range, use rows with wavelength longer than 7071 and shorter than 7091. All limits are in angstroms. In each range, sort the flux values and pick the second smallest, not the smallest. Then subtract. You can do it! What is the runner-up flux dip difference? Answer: -0.53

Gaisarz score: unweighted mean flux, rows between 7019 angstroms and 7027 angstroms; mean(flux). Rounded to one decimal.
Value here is 12.9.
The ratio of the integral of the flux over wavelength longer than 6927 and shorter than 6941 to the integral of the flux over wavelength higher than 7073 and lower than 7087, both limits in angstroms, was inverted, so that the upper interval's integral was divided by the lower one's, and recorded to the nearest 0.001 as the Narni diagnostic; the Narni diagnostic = 0.961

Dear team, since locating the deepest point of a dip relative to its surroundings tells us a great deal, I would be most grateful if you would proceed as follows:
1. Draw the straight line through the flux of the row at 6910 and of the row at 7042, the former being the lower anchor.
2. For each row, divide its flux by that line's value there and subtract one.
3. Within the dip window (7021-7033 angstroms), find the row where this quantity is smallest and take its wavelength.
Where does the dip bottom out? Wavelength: 7024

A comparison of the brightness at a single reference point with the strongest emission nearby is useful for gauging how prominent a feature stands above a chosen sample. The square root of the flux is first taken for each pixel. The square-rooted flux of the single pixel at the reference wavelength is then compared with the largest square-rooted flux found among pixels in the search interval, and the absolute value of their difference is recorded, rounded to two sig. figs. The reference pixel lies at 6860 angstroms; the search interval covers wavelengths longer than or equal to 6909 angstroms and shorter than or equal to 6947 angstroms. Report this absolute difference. 0.086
